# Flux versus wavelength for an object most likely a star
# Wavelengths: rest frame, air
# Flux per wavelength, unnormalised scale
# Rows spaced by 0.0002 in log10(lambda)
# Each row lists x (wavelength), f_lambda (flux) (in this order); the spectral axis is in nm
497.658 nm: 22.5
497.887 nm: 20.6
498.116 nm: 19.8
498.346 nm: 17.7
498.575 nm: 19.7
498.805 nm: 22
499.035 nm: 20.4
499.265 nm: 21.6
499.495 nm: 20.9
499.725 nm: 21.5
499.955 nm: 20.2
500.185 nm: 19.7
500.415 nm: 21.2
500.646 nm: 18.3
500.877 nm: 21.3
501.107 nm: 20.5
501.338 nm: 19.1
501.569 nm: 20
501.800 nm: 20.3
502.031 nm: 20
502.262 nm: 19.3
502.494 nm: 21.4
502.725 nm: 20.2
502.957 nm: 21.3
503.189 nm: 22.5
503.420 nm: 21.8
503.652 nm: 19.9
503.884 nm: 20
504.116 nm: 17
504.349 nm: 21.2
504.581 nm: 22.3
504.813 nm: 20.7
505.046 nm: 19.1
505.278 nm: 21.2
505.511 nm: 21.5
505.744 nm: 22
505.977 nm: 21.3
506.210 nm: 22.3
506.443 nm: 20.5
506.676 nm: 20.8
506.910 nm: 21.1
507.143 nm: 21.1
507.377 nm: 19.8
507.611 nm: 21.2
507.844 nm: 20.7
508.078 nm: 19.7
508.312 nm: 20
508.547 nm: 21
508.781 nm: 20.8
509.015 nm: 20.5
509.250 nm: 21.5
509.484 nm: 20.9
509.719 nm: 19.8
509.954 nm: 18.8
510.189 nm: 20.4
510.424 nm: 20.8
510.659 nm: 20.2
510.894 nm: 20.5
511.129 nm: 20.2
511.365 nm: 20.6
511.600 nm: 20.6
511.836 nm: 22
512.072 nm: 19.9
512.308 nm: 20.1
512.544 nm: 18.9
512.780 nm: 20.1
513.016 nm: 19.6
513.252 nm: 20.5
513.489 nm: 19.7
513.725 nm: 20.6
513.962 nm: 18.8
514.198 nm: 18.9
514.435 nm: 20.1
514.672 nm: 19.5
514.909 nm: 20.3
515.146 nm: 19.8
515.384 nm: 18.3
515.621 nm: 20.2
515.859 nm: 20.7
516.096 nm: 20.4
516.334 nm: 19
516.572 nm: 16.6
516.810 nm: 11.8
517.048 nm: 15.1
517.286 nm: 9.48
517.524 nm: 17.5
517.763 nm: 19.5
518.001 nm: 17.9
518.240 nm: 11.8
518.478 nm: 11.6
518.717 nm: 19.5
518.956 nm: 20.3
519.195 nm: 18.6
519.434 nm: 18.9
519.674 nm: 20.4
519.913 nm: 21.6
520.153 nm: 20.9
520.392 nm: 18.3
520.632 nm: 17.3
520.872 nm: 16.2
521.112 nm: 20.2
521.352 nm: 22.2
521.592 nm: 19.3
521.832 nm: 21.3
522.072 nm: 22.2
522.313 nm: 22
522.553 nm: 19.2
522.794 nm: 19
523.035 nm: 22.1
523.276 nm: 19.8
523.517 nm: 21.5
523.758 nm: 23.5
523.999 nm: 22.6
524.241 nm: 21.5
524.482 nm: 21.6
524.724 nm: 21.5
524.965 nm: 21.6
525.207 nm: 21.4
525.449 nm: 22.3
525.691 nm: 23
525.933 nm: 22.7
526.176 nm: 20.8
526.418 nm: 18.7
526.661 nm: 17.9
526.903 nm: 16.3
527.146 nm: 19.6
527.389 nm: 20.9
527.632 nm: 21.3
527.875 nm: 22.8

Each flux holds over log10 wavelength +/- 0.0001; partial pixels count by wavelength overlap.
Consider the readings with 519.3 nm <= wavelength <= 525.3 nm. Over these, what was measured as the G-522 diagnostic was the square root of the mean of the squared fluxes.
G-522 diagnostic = 20.7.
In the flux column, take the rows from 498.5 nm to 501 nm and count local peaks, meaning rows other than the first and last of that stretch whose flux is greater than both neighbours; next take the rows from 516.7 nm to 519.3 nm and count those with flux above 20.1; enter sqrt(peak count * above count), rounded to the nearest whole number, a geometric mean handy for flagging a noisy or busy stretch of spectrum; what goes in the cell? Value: 2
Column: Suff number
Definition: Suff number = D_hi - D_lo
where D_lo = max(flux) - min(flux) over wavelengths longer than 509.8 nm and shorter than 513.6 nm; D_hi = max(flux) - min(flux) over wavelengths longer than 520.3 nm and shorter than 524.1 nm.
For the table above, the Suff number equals 4.1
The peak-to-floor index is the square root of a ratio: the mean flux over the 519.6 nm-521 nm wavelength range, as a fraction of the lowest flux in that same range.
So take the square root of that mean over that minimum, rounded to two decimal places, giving 1.09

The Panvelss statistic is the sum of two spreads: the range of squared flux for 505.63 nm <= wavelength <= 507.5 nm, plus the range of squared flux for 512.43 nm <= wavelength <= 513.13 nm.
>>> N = 152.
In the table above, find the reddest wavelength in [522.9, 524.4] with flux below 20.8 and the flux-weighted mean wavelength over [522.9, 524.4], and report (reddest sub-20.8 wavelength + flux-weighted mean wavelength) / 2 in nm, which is 523.46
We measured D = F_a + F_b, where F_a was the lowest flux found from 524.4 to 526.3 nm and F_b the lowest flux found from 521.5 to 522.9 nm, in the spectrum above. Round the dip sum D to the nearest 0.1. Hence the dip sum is 39.8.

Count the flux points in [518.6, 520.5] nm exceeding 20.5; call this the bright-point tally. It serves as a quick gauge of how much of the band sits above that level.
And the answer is 2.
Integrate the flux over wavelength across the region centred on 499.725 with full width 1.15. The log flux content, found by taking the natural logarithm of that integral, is 3.17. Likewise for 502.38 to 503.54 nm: 3.21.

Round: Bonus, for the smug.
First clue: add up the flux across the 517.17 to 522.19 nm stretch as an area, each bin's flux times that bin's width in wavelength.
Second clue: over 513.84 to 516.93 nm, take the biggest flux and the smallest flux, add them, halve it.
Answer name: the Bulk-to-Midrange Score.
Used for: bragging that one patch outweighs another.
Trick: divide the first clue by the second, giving 5.7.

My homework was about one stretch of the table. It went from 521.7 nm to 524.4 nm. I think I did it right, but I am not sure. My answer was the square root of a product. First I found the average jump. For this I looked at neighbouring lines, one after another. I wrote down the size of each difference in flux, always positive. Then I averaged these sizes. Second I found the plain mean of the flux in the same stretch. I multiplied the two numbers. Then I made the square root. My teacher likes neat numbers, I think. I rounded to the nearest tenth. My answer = 5.7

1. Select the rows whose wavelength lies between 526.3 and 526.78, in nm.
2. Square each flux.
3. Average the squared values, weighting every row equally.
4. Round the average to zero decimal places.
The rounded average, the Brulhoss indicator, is 335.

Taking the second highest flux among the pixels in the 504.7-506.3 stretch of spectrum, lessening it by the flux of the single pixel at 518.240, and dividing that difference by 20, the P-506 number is 0.51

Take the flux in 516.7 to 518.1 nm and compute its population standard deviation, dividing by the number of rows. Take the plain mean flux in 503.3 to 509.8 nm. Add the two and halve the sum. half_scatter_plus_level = 12.1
